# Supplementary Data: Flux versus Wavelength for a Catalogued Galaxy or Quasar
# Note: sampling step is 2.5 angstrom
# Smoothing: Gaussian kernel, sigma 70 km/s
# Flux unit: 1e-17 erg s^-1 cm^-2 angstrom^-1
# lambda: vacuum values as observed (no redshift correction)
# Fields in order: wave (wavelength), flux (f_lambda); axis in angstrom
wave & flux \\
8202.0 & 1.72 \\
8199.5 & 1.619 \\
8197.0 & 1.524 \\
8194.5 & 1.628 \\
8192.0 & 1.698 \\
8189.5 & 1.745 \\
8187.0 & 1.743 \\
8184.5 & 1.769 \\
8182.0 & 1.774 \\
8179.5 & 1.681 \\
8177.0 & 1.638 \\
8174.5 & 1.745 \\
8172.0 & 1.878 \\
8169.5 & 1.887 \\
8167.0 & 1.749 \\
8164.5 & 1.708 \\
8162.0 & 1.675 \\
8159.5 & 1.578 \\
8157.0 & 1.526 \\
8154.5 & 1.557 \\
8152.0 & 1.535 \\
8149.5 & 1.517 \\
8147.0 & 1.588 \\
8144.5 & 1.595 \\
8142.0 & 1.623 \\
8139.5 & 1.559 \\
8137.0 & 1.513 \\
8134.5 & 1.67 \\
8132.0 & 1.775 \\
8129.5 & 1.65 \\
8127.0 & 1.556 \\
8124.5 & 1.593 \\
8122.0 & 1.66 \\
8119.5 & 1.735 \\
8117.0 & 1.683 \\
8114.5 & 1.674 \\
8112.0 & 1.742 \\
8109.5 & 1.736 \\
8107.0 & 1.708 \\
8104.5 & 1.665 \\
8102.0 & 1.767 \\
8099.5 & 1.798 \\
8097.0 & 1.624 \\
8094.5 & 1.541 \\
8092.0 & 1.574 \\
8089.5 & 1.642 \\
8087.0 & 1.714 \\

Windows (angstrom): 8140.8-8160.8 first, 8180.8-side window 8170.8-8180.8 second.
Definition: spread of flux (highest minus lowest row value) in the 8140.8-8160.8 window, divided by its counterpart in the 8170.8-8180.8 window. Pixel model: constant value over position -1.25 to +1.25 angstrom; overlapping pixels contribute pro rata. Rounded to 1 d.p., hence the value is 0.4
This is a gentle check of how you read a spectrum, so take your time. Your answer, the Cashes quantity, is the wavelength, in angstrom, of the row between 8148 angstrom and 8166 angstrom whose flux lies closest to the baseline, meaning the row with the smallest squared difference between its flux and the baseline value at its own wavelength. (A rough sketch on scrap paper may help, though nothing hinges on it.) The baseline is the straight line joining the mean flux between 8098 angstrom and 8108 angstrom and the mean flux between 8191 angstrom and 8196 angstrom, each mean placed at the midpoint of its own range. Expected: 8162.0 angstrom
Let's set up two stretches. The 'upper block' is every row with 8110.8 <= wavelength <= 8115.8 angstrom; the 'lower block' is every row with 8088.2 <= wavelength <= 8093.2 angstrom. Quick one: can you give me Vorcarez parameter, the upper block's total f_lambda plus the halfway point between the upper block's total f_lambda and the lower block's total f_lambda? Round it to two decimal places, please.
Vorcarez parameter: 6.73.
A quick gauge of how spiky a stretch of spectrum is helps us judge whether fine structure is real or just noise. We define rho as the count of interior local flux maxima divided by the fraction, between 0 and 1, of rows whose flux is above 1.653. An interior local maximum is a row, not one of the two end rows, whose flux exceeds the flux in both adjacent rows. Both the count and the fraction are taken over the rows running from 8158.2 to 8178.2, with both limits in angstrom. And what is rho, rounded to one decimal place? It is 1.3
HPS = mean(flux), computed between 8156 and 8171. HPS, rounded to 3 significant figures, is 1.69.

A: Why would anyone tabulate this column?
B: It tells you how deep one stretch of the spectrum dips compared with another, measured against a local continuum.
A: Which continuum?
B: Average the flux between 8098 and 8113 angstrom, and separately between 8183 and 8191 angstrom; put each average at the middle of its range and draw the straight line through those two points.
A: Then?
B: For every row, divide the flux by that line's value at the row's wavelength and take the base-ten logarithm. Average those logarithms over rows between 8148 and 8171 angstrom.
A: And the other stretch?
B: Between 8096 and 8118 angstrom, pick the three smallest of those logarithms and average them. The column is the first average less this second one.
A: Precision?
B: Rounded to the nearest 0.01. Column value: -0.01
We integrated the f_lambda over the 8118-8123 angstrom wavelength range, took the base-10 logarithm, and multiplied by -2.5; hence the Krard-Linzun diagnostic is -2.32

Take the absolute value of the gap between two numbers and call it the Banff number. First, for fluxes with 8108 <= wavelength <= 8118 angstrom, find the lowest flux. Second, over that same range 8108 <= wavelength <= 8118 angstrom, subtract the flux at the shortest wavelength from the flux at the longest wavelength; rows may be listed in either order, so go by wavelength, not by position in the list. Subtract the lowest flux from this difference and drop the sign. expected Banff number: 1.73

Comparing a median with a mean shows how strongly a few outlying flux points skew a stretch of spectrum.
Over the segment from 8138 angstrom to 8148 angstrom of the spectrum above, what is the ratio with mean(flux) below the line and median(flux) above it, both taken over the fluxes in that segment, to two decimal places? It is 1.00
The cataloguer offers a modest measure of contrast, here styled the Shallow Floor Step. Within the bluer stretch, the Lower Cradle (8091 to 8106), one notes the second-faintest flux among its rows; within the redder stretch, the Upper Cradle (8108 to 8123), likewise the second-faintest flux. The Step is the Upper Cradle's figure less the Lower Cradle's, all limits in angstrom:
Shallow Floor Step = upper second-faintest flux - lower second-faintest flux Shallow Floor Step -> 0.10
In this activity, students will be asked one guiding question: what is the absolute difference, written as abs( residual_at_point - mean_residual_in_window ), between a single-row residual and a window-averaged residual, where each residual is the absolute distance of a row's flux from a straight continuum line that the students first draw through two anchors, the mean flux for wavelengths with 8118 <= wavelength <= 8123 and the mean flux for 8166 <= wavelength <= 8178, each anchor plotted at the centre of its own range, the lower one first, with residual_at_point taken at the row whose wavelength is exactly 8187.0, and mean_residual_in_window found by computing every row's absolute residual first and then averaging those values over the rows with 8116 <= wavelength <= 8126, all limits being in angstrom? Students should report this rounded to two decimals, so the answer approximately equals 0.01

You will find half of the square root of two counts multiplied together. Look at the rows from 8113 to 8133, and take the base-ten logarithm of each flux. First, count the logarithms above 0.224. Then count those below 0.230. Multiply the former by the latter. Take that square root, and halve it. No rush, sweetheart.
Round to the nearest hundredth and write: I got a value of 2.12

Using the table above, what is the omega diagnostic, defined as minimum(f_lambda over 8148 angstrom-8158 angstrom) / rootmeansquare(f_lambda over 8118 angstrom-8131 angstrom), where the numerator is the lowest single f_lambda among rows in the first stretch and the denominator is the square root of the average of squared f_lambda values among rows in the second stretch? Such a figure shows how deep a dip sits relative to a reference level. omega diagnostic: 0.93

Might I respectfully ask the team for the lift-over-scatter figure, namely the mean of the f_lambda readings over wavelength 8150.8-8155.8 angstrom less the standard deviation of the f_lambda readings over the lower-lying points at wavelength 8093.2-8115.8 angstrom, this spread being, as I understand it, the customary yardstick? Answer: 1.47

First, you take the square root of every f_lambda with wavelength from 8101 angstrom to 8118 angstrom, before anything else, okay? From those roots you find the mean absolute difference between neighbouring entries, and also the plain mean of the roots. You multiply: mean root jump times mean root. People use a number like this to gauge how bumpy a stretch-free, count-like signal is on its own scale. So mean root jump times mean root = 0.0213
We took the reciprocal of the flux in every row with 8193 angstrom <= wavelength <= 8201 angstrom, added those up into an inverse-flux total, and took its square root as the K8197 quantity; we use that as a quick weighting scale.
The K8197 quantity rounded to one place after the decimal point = 1.4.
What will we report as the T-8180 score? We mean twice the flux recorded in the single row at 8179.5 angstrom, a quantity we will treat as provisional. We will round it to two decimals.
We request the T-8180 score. 3.36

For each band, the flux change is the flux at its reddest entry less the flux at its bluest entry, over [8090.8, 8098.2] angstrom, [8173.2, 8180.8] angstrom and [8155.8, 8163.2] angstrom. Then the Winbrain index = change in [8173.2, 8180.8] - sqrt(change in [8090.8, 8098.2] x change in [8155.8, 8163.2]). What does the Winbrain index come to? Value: -0.150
